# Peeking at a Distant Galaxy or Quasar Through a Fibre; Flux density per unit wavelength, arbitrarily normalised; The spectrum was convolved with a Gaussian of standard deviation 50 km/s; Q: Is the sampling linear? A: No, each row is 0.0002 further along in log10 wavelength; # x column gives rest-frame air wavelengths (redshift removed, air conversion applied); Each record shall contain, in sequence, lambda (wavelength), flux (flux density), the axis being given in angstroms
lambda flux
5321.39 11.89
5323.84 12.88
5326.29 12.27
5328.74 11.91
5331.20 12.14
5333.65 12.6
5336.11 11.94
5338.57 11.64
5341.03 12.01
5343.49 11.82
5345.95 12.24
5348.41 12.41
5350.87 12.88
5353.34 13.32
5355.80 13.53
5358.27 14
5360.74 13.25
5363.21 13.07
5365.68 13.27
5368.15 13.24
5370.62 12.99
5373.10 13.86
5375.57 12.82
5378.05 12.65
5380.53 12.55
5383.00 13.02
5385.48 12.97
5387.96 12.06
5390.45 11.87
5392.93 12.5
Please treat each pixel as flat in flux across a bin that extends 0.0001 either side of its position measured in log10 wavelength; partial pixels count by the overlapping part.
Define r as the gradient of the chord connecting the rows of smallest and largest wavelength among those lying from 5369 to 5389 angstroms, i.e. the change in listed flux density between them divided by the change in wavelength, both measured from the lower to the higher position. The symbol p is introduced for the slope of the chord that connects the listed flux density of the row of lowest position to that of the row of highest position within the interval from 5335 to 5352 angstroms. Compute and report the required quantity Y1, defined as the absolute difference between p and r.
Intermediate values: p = 0.06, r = -0.05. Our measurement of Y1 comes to 0.117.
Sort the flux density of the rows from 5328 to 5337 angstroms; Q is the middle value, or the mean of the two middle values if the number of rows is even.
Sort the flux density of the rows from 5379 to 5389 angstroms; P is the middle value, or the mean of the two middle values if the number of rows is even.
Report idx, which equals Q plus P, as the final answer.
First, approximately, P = 12.8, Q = 12.0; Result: 24.80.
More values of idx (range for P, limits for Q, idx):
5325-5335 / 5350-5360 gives 25.63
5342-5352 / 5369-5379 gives 25.23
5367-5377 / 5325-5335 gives 25.32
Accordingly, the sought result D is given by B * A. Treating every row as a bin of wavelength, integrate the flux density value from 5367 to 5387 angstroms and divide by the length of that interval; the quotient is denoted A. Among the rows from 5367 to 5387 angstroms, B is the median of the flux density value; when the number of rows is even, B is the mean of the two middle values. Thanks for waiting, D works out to 169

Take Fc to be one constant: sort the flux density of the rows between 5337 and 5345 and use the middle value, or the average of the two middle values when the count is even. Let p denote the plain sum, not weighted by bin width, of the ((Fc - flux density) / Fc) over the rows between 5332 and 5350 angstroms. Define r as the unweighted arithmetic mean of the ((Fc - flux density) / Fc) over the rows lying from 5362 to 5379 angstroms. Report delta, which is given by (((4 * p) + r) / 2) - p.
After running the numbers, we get -0.22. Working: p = -0.2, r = -0.111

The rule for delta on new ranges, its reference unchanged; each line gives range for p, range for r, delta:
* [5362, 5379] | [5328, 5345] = -0.78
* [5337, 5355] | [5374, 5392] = -0.33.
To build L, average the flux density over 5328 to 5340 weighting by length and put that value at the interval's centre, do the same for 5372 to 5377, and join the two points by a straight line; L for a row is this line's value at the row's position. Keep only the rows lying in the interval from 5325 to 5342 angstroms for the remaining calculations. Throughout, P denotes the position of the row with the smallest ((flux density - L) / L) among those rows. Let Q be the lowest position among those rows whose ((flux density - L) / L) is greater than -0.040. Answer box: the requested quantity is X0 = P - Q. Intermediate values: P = 5338.57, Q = 5326.29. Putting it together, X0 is 12.3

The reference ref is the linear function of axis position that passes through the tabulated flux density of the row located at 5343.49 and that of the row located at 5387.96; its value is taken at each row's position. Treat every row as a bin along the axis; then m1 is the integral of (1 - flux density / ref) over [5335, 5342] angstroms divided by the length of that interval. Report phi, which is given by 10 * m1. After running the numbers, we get -0.05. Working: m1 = -0.01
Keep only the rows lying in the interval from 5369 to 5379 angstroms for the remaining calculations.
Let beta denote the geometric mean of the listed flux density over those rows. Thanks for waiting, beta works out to 13.1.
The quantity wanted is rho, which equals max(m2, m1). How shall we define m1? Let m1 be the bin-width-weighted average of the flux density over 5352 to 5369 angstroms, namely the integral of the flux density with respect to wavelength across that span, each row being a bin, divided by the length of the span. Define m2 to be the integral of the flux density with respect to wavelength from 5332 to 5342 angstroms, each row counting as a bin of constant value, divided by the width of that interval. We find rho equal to 13.4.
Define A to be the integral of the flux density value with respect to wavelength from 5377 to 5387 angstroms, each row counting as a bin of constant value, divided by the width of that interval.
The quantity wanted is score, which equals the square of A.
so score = 164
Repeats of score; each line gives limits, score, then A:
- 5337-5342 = 140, 11.8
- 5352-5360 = 184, 13.6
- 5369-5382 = 169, 13.0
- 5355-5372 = 178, 13.3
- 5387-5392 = 144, 12.0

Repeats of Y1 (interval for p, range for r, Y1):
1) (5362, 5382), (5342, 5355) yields 0.182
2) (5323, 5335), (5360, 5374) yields 0.078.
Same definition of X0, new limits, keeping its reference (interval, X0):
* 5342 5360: -2.5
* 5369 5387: 9.9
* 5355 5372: 14.8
